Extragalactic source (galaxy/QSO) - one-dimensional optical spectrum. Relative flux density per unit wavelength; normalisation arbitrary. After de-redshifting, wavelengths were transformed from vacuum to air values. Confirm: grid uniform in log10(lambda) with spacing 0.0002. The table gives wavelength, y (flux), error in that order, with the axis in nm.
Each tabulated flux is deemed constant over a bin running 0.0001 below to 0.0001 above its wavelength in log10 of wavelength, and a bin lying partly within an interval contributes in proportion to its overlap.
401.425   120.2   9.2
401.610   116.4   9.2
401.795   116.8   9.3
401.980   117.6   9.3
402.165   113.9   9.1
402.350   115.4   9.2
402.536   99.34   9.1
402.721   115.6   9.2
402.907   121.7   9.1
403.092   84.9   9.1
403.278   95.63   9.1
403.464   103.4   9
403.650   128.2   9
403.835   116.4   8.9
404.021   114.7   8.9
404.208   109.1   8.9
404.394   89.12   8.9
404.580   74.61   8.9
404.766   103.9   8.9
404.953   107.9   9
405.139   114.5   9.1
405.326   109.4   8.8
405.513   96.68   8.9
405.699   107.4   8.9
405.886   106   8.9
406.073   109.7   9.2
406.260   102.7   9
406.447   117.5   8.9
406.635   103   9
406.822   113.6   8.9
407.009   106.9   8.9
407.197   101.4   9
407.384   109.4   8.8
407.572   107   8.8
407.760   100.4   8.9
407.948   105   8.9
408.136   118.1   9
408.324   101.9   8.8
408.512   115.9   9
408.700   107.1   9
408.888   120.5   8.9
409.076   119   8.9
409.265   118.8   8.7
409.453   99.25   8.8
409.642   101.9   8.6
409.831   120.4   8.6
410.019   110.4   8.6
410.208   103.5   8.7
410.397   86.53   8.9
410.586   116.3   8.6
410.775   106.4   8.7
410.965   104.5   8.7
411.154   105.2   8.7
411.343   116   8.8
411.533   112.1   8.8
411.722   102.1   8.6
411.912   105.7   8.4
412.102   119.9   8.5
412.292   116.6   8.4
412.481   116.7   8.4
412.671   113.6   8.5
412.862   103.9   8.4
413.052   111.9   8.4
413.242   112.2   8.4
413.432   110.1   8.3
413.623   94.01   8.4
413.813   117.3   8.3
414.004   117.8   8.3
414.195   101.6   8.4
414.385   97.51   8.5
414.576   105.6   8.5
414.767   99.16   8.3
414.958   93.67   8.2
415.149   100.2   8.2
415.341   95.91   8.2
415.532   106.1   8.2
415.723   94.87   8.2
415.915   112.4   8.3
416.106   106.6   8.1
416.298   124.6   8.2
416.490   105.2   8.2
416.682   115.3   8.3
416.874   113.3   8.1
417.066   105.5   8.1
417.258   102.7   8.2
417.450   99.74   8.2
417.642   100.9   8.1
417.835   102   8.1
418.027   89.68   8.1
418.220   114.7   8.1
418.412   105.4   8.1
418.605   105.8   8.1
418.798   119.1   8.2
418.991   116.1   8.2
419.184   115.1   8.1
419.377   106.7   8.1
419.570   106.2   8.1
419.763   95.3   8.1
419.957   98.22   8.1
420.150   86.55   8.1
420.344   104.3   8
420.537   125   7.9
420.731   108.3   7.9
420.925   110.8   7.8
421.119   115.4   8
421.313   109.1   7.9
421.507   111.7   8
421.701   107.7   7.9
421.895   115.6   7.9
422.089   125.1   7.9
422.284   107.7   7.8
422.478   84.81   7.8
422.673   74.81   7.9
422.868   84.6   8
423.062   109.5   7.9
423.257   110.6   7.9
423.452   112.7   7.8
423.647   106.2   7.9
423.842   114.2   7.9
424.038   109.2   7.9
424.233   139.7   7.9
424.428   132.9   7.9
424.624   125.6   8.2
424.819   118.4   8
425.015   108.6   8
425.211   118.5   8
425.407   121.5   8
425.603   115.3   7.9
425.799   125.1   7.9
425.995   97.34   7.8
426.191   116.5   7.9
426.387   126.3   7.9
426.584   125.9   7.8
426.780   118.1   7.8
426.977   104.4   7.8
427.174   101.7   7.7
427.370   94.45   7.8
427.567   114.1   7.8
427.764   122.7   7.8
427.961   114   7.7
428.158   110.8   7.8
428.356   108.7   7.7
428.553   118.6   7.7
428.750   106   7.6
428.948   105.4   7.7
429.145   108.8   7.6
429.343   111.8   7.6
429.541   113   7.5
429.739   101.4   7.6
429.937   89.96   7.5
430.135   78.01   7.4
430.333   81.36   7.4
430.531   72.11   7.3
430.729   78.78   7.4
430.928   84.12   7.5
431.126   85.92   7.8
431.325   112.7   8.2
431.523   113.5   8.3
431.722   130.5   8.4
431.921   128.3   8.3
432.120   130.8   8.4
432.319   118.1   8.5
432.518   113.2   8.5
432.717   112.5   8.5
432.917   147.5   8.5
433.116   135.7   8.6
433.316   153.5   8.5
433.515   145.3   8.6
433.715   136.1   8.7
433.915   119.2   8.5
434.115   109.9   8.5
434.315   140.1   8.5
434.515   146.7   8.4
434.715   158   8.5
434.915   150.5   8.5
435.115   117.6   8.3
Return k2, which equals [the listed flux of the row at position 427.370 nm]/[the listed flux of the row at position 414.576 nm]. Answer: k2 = 0.9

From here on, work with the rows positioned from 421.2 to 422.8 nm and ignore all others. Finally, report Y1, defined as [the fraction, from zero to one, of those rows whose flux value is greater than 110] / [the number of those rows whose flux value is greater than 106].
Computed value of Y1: 0.06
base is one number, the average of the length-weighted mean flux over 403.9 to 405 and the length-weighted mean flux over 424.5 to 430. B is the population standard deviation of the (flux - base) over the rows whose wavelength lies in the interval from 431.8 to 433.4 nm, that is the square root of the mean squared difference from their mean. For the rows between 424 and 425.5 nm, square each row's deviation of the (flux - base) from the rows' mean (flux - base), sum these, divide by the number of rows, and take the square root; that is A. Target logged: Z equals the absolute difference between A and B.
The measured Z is 4.2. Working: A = 10.1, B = 14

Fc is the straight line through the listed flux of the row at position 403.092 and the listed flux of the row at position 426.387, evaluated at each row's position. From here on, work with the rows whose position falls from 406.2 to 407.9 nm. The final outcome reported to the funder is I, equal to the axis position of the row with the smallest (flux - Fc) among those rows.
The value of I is 407.760 nm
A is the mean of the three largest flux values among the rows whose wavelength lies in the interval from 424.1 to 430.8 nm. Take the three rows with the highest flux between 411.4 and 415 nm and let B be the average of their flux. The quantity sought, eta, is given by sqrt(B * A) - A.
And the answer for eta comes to -8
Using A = 133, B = 118.3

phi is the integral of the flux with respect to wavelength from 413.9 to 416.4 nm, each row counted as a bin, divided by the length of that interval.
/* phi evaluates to 104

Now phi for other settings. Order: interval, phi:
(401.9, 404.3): 110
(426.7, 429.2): 110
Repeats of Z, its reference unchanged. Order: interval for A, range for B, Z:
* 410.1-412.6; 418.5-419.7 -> 3.3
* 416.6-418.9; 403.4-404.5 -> 4.2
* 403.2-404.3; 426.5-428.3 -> 0.7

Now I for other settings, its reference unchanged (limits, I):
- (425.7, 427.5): 427.370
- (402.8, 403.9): 403.092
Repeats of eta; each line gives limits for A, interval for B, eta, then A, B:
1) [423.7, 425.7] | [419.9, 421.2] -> -8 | 133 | 117.1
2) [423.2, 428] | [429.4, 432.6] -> -2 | 133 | 129.9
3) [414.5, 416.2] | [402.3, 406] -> 7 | 108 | 122.1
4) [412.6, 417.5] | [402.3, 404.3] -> 1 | 120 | 122.1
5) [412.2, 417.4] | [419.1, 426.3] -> 6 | 120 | 132.7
